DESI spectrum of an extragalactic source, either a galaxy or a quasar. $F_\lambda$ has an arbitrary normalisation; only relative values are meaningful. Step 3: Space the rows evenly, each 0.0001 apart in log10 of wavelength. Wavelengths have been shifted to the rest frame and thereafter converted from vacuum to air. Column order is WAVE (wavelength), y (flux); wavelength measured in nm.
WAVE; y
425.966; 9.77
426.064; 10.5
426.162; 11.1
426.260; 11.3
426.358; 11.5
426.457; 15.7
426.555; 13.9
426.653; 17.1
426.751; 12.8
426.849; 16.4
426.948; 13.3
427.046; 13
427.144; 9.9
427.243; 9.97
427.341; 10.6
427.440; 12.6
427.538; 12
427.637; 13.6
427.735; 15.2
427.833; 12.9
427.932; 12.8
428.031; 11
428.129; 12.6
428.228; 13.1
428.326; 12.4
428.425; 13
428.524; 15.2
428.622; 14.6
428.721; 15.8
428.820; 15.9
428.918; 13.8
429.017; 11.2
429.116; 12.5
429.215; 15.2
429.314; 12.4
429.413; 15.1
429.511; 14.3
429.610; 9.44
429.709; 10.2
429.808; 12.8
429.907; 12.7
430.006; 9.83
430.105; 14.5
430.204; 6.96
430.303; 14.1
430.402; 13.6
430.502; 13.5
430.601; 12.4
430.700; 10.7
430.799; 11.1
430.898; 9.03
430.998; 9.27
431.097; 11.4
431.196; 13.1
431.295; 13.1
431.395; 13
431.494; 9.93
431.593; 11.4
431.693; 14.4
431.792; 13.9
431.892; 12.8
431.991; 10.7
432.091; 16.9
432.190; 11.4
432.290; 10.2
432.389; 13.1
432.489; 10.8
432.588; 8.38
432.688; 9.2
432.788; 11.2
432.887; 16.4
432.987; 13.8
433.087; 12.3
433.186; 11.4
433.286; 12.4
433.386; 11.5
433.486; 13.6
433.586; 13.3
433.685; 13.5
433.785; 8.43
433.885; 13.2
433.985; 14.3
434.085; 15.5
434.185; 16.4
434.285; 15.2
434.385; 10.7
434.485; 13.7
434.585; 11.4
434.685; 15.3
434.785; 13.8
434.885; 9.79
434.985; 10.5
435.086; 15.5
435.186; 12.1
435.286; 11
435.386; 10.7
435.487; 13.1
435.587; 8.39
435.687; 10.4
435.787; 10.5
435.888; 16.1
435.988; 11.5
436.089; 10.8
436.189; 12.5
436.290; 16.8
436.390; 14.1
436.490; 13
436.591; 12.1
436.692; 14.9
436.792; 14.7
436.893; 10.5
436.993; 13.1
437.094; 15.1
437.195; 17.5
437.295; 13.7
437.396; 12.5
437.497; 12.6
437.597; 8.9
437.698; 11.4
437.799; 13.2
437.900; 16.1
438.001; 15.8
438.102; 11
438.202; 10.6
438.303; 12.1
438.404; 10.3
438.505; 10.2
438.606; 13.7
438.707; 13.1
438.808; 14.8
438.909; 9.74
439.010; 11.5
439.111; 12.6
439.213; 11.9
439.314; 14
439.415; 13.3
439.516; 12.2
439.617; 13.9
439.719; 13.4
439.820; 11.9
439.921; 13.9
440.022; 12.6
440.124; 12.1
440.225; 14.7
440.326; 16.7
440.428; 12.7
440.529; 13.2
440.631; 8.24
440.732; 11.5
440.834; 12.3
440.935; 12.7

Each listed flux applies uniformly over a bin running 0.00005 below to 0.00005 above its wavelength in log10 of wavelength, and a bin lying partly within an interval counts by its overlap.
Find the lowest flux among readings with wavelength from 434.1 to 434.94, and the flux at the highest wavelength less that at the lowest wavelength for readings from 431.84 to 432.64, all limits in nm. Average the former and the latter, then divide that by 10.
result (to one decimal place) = 0.3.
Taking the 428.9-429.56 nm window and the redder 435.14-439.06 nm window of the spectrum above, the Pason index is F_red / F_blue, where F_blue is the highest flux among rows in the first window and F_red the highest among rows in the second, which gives 1.15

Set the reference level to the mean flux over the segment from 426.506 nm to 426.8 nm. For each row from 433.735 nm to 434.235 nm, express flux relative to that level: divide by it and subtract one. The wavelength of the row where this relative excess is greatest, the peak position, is 434.185 nm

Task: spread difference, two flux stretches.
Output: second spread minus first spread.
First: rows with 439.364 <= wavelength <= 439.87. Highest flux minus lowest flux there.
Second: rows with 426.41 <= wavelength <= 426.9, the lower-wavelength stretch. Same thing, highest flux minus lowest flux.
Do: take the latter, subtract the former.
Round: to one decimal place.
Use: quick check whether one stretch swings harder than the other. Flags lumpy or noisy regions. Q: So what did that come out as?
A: 2.3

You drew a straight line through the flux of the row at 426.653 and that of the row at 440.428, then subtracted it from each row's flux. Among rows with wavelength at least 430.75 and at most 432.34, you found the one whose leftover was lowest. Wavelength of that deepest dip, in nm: 430.898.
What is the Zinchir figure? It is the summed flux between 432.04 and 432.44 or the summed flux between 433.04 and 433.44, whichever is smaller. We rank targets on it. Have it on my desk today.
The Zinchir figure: 47.6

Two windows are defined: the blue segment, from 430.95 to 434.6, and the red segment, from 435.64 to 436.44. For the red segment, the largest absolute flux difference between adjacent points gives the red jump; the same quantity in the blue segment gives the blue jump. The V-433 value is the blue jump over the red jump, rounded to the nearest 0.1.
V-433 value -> 1.1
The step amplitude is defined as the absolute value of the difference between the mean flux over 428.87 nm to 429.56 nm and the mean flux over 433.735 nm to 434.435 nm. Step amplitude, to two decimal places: 0.11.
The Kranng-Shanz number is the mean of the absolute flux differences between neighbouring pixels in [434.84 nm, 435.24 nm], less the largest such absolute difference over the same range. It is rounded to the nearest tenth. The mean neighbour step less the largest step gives -2.0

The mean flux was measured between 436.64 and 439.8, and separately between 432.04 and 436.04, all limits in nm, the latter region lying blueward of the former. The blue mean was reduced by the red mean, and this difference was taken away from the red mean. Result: 13.3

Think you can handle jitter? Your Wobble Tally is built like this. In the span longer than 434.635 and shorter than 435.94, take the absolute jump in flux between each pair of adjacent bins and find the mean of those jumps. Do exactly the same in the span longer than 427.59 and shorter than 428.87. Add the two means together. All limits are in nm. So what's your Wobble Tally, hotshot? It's 3.7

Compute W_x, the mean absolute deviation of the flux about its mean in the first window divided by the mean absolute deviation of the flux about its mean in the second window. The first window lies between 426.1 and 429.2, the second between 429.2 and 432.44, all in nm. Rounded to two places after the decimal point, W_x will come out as 0.84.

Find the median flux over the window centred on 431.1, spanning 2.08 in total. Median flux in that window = 12.8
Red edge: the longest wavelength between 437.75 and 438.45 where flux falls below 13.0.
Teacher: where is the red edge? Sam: 438.404 nm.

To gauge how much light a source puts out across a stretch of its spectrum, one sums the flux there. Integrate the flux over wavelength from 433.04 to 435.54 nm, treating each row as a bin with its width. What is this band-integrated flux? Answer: 31.9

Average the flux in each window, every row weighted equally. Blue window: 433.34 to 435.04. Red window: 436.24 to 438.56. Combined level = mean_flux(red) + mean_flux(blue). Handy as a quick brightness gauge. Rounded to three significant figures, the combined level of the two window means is 26.0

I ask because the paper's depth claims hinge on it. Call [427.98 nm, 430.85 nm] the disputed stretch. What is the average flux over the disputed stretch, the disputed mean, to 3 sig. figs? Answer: 12.8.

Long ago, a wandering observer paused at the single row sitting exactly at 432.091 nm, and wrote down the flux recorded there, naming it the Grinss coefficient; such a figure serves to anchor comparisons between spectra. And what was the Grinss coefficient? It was 16.9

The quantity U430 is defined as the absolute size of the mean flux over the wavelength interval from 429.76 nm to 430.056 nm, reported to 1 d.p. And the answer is 11.8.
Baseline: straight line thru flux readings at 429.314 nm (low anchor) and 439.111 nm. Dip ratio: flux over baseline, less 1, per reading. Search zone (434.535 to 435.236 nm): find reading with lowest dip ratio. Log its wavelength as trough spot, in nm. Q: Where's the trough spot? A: 434.885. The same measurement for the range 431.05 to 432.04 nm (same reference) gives 431.494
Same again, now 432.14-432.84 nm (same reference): 432.588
